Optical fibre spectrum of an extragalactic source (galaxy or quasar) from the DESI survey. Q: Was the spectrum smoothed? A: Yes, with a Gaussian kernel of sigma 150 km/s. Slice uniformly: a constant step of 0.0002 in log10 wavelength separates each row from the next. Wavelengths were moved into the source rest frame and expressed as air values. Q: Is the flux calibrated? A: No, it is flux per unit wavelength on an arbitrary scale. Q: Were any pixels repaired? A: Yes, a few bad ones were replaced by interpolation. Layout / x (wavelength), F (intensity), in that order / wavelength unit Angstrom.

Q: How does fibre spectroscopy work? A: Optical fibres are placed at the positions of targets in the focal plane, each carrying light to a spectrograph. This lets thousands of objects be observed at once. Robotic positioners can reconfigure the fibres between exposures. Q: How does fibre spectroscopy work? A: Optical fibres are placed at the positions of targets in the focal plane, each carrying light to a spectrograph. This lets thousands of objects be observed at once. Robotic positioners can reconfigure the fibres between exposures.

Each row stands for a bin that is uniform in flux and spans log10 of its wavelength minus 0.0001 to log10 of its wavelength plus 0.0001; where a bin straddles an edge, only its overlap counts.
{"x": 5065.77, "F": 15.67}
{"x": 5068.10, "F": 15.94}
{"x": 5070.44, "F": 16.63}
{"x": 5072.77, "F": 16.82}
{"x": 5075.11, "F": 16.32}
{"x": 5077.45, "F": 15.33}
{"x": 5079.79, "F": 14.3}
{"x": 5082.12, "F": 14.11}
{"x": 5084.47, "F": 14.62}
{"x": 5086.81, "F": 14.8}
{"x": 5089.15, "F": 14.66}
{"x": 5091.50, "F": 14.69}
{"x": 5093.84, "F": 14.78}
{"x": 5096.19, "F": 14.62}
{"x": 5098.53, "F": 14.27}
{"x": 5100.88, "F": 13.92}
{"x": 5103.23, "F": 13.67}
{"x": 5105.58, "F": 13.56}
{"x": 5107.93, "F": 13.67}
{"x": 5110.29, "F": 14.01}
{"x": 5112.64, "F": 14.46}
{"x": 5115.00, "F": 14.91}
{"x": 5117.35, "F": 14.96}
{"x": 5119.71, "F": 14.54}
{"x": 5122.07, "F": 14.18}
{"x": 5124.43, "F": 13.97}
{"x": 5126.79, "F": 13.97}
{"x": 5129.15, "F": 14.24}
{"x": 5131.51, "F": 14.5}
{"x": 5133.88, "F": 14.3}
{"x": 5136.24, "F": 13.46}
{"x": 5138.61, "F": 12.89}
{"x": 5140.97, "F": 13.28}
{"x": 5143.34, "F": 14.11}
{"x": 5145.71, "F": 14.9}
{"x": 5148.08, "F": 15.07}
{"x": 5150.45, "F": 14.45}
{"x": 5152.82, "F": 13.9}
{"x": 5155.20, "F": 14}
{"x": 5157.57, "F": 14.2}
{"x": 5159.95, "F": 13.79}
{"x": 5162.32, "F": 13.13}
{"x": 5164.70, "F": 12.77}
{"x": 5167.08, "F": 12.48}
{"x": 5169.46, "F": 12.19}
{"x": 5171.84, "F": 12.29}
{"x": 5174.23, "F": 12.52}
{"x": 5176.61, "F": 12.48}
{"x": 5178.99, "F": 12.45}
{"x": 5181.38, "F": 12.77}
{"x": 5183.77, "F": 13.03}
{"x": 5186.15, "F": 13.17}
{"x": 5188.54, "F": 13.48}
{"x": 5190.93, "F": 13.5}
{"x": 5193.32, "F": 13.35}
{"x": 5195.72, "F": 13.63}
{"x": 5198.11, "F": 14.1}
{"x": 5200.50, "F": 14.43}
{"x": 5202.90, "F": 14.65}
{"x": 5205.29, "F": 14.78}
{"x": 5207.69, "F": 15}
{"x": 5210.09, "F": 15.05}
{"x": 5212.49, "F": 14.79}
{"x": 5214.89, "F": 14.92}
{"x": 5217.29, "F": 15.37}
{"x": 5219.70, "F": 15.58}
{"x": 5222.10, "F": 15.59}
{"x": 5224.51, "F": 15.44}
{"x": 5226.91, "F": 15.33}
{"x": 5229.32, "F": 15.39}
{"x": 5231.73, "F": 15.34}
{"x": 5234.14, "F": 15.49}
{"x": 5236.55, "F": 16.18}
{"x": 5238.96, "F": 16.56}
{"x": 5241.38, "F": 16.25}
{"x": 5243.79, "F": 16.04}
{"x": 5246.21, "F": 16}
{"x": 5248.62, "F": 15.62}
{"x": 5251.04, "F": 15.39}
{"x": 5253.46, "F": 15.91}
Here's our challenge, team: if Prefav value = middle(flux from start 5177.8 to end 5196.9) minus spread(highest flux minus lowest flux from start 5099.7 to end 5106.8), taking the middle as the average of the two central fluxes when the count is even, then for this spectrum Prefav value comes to 12.9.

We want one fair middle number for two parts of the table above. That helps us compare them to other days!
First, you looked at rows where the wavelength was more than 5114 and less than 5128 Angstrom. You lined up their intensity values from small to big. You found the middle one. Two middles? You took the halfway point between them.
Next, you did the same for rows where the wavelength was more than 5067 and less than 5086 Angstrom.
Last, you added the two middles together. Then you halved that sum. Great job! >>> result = 15.0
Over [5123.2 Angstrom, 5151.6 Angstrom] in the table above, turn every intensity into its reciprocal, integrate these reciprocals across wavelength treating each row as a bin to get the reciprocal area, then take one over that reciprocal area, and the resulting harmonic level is 0.50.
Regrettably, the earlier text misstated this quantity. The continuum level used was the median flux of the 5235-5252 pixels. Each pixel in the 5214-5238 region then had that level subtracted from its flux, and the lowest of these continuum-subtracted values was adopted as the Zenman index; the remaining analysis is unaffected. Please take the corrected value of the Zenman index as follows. -1.1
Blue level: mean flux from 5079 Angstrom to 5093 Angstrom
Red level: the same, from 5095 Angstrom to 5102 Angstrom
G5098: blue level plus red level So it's 28.8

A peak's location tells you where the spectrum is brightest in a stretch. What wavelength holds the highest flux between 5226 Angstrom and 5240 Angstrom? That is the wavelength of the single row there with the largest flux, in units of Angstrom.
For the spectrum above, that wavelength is 5238.96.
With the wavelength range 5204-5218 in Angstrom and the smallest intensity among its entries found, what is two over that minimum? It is 0.135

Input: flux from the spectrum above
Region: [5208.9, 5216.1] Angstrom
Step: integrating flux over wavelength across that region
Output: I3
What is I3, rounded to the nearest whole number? 107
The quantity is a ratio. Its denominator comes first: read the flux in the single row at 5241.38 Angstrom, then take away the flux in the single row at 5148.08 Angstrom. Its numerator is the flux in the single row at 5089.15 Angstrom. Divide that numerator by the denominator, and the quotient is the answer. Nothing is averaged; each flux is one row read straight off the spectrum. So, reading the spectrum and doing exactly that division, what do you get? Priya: 12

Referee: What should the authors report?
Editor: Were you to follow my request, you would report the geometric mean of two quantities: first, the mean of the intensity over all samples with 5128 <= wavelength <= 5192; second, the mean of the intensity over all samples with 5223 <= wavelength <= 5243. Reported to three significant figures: 14.6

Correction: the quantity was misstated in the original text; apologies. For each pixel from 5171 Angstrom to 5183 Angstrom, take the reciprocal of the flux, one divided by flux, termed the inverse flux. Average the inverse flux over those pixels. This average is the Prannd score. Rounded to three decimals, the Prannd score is 0.080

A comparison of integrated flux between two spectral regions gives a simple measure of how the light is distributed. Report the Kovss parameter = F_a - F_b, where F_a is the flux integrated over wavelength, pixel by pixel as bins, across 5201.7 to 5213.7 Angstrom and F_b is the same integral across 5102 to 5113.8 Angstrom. 15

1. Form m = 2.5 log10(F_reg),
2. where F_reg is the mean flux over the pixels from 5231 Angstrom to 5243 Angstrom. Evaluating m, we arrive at 3.01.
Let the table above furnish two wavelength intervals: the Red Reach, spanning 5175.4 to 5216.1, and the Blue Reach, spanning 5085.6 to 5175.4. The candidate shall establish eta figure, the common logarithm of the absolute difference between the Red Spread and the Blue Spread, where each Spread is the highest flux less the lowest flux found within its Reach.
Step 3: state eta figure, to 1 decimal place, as -0.6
